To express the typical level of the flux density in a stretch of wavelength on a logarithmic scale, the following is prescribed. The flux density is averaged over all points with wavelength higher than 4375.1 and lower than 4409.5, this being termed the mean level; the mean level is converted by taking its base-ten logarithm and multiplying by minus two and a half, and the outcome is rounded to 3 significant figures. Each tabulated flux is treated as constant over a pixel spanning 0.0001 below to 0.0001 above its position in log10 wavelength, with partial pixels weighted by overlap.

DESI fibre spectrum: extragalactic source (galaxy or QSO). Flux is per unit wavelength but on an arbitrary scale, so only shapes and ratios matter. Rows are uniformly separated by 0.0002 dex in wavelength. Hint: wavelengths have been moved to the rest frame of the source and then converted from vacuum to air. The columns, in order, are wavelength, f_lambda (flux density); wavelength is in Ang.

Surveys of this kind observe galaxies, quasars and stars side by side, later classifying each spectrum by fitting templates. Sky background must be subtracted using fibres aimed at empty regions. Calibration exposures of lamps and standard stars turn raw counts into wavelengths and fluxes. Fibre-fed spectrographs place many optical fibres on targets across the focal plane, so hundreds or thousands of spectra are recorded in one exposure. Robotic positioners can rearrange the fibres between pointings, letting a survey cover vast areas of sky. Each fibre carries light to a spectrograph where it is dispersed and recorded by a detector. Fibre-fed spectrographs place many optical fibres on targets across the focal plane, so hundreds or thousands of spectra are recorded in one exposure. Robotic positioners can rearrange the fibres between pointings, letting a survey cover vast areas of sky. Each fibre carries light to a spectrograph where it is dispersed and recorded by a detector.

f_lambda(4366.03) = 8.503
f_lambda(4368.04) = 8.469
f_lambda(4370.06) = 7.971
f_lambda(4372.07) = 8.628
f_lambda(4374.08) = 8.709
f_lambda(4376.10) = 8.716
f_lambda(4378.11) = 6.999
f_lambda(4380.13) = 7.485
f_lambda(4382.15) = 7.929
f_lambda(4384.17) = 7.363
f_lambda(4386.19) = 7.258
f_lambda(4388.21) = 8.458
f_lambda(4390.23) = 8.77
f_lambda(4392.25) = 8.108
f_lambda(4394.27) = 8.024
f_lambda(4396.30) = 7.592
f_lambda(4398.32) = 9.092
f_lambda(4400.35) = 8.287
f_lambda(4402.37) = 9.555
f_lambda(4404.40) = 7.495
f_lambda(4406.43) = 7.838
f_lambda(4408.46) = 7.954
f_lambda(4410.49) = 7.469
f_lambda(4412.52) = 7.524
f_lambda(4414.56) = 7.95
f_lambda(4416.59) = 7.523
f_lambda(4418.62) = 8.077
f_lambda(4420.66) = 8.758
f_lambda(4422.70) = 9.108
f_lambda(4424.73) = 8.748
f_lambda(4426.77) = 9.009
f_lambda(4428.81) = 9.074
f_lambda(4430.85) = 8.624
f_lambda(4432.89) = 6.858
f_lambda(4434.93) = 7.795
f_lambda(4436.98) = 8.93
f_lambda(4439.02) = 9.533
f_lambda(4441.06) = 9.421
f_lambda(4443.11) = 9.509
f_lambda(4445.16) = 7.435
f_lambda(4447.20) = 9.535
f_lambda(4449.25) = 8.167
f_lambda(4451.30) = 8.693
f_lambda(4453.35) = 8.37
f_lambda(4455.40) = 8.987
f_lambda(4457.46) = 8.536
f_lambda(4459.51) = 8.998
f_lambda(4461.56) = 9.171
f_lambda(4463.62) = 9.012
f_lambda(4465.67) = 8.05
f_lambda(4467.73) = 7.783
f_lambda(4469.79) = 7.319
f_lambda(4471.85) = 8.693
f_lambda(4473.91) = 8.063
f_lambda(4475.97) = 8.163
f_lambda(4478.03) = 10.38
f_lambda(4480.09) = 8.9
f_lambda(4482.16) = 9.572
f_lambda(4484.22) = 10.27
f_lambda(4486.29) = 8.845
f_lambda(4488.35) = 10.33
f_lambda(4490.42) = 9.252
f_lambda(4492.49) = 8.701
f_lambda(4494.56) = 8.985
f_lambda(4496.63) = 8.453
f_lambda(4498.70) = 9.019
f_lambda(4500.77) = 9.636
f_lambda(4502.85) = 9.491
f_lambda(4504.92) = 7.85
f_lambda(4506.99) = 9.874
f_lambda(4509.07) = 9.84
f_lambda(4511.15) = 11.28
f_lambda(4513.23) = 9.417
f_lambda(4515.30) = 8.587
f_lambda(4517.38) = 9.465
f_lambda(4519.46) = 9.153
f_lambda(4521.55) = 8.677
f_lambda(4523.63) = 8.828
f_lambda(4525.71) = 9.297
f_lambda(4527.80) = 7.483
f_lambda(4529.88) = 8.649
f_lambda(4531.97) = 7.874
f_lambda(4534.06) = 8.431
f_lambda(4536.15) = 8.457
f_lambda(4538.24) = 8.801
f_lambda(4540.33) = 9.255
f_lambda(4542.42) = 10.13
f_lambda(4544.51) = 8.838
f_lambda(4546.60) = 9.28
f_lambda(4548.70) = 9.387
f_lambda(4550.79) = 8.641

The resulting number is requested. -2.27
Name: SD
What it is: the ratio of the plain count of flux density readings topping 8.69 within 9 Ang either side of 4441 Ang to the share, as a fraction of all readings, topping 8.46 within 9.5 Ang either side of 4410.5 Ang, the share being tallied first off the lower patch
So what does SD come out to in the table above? 45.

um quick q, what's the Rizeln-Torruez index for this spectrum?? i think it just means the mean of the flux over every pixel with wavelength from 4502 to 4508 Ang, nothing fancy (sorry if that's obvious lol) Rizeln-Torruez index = 9.07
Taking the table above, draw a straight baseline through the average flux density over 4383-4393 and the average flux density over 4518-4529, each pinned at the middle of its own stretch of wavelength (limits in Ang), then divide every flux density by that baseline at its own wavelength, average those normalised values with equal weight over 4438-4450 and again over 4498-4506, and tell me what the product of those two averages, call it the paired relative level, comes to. 1.13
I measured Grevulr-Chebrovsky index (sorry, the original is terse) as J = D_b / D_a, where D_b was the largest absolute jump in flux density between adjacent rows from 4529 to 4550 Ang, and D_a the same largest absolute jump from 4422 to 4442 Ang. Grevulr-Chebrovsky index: 0.73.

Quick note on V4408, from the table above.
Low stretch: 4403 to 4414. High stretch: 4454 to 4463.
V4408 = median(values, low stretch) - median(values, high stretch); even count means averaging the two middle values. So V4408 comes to -1.5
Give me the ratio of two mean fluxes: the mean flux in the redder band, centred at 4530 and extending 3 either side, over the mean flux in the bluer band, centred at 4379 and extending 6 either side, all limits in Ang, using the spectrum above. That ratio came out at 1.02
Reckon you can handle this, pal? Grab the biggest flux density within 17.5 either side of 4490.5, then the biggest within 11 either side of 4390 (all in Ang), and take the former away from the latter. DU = -1.3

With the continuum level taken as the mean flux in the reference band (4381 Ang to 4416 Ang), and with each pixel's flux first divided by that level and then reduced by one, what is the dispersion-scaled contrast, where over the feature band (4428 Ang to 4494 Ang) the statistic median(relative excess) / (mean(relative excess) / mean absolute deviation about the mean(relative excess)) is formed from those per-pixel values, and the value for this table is 0.091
